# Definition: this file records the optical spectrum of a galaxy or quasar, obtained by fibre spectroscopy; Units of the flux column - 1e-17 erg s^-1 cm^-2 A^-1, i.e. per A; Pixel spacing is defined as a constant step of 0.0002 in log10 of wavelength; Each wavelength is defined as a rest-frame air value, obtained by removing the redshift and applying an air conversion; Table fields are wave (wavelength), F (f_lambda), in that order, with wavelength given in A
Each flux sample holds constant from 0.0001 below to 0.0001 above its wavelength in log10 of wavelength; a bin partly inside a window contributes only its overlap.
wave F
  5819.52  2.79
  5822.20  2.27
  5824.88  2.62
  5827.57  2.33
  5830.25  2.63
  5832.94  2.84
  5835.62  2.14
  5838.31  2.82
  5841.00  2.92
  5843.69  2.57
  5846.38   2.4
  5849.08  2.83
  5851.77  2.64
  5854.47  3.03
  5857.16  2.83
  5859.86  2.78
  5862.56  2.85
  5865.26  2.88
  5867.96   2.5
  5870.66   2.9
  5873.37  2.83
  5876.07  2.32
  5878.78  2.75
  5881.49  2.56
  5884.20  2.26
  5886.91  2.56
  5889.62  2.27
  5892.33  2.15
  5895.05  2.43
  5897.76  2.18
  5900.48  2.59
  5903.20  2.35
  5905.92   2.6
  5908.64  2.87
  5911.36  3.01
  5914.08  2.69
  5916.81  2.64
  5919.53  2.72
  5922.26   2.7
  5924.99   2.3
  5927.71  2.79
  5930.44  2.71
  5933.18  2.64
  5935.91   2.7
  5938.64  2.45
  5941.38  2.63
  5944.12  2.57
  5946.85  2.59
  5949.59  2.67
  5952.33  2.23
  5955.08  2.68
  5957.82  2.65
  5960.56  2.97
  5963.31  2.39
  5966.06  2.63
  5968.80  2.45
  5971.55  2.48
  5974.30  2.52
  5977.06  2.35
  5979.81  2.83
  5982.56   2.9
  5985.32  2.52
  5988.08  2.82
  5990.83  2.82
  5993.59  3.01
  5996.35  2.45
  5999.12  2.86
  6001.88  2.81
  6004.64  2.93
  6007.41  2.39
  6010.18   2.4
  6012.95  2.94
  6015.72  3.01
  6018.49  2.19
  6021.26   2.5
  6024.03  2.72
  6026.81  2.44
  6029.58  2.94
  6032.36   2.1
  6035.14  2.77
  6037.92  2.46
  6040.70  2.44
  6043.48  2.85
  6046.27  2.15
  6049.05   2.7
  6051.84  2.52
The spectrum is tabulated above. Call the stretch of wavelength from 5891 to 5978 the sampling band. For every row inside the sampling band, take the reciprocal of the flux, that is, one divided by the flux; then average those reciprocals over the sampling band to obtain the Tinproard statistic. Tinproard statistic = 0.391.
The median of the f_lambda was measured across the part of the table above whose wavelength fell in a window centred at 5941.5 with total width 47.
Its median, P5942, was 2.65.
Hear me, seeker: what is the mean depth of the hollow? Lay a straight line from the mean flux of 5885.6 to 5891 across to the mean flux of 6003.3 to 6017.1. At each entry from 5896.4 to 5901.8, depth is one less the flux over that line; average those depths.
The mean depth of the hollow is 0.024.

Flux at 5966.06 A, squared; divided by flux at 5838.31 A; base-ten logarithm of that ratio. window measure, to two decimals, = 0.39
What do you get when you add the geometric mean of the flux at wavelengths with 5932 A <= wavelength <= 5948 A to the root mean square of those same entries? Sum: 5.19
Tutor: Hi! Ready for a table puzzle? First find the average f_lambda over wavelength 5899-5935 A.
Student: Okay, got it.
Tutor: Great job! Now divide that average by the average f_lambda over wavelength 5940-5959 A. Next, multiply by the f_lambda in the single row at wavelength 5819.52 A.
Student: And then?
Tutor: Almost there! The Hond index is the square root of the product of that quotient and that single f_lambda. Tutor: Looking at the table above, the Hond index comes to 1.70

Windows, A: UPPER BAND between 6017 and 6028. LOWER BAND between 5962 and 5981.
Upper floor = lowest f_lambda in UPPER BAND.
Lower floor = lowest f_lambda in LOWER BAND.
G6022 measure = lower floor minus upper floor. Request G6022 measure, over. 0.16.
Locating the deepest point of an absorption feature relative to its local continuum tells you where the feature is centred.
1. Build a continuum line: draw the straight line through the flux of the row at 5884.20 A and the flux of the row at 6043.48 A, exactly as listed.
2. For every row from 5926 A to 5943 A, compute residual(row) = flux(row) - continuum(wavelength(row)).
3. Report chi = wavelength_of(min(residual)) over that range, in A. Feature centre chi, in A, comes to 5938.64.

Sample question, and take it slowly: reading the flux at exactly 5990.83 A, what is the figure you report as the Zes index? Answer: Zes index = 2.82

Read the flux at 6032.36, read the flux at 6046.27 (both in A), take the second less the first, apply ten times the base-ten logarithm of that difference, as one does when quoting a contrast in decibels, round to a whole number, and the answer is -13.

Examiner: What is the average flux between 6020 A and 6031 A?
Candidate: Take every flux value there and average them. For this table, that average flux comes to 2.65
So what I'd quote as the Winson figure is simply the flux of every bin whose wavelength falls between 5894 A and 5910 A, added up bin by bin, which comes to 15.0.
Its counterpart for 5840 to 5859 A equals 19.2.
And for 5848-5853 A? 5.5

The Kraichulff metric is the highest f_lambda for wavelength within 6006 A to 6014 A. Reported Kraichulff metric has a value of 2.94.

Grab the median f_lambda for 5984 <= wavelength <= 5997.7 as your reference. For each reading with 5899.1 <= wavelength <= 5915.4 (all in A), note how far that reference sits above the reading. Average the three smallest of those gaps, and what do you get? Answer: -0.037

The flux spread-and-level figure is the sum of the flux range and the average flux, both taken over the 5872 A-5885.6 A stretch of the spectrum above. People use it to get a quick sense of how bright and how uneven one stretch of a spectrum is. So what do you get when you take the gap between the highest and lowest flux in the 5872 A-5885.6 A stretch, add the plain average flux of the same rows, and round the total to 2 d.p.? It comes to 3.11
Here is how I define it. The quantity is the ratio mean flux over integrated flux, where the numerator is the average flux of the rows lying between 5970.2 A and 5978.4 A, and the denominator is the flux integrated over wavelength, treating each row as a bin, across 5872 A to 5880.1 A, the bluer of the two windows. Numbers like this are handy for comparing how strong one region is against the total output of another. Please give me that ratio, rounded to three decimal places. 0.115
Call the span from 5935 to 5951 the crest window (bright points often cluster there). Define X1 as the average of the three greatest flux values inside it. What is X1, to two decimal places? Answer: 2.67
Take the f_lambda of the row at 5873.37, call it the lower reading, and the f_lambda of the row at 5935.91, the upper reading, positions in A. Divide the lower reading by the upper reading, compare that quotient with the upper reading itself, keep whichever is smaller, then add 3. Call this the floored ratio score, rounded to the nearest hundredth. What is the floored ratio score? 4.05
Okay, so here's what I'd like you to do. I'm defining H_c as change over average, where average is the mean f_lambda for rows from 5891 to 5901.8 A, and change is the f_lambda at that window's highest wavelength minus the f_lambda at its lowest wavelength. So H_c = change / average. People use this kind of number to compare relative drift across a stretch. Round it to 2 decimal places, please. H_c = 0.19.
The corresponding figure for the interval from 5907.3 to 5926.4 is -0.21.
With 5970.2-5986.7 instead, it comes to 0.02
